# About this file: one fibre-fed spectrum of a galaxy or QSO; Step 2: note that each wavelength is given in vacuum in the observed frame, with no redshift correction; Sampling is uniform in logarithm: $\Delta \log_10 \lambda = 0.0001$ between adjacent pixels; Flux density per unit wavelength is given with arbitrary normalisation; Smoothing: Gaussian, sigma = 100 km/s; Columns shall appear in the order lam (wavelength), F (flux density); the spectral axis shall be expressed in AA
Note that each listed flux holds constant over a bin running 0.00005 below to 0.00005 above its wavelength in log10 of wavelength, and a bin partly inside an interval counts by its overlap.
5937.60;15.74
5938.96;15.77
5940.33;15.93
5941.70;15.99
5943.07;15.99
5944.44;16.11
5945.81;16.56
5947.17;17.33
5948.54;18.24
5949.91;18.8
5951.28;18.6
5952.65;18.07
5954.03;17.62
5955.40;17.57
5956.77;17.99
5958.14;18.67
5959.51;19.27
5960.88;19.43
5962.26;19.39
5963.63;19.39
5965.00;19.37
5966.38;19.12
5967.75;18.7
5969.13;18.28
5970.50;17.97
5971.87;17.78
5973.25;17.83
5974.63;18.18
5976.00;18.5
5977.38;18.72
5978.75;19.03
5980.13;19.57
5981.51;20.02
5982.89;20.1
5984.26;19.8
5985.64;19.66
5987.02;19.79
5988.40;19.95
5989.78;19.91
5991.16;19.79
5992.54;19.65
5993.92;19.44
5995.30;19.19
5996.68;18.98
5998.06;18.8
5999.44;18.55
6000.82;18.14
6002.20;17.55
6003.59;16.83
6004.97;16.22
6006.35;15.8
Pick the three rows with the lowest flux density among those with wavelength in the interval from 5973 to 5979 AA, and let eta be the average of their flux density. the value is 18.2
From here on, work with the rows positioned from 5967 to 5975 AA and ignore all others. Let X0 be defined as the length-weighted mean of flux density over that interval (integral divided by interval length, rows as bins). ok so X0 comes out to 18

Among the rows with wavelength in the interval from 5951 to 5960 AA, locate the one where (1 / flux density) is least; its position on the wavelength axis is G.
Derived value 5959.51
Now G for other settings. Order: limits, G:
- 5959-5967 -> 5960.88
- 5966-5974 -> 5966.38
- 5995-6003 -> 5995.30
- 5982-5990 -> 5982.89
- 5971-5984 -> 5982.89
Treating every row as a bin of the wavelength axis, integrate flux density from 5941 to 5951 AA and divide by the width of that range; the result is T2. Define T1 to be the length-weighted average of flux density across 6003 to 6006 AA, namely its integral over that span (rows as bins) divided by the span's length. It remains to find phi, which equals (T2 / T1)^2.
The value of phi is 1.08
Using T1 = 16.5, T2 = 17.1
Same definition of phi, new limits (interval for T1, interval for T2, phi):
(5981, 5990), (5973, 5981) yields 0.89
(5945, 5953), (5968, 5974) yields 1.01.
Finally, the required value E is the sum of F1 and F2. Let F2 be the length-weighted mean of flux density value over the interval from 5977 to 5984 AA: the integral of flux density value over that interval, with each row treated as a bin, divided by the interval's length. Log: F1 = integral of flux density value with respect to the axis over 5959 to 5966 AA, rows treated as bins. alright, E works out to 155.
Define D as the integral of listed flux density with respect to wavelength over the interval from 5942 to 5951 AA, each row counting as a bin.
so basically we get 155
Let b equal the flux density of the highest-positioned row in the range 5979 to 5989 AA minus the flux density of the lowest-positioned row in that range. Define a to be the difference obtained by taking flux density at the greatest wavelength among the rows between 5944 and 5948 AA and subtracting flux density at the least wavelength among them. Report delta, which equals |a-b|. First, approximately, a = 1.2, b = 0.38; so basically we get 0.84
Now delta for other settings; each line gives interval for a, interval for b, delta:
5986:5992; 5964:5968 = 0.67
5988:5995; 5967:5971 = 0.22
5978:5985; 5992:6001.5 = 2.28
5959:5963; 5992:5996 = 0.58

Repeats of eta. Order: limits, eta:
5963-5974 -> 17.9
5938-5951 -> 15.9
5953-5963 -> 17.7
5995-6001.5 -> 18.5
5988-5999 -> 19.0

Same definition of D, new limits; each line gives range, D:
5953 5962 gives 166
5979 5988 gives 178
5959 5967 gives 155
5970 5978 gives 145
